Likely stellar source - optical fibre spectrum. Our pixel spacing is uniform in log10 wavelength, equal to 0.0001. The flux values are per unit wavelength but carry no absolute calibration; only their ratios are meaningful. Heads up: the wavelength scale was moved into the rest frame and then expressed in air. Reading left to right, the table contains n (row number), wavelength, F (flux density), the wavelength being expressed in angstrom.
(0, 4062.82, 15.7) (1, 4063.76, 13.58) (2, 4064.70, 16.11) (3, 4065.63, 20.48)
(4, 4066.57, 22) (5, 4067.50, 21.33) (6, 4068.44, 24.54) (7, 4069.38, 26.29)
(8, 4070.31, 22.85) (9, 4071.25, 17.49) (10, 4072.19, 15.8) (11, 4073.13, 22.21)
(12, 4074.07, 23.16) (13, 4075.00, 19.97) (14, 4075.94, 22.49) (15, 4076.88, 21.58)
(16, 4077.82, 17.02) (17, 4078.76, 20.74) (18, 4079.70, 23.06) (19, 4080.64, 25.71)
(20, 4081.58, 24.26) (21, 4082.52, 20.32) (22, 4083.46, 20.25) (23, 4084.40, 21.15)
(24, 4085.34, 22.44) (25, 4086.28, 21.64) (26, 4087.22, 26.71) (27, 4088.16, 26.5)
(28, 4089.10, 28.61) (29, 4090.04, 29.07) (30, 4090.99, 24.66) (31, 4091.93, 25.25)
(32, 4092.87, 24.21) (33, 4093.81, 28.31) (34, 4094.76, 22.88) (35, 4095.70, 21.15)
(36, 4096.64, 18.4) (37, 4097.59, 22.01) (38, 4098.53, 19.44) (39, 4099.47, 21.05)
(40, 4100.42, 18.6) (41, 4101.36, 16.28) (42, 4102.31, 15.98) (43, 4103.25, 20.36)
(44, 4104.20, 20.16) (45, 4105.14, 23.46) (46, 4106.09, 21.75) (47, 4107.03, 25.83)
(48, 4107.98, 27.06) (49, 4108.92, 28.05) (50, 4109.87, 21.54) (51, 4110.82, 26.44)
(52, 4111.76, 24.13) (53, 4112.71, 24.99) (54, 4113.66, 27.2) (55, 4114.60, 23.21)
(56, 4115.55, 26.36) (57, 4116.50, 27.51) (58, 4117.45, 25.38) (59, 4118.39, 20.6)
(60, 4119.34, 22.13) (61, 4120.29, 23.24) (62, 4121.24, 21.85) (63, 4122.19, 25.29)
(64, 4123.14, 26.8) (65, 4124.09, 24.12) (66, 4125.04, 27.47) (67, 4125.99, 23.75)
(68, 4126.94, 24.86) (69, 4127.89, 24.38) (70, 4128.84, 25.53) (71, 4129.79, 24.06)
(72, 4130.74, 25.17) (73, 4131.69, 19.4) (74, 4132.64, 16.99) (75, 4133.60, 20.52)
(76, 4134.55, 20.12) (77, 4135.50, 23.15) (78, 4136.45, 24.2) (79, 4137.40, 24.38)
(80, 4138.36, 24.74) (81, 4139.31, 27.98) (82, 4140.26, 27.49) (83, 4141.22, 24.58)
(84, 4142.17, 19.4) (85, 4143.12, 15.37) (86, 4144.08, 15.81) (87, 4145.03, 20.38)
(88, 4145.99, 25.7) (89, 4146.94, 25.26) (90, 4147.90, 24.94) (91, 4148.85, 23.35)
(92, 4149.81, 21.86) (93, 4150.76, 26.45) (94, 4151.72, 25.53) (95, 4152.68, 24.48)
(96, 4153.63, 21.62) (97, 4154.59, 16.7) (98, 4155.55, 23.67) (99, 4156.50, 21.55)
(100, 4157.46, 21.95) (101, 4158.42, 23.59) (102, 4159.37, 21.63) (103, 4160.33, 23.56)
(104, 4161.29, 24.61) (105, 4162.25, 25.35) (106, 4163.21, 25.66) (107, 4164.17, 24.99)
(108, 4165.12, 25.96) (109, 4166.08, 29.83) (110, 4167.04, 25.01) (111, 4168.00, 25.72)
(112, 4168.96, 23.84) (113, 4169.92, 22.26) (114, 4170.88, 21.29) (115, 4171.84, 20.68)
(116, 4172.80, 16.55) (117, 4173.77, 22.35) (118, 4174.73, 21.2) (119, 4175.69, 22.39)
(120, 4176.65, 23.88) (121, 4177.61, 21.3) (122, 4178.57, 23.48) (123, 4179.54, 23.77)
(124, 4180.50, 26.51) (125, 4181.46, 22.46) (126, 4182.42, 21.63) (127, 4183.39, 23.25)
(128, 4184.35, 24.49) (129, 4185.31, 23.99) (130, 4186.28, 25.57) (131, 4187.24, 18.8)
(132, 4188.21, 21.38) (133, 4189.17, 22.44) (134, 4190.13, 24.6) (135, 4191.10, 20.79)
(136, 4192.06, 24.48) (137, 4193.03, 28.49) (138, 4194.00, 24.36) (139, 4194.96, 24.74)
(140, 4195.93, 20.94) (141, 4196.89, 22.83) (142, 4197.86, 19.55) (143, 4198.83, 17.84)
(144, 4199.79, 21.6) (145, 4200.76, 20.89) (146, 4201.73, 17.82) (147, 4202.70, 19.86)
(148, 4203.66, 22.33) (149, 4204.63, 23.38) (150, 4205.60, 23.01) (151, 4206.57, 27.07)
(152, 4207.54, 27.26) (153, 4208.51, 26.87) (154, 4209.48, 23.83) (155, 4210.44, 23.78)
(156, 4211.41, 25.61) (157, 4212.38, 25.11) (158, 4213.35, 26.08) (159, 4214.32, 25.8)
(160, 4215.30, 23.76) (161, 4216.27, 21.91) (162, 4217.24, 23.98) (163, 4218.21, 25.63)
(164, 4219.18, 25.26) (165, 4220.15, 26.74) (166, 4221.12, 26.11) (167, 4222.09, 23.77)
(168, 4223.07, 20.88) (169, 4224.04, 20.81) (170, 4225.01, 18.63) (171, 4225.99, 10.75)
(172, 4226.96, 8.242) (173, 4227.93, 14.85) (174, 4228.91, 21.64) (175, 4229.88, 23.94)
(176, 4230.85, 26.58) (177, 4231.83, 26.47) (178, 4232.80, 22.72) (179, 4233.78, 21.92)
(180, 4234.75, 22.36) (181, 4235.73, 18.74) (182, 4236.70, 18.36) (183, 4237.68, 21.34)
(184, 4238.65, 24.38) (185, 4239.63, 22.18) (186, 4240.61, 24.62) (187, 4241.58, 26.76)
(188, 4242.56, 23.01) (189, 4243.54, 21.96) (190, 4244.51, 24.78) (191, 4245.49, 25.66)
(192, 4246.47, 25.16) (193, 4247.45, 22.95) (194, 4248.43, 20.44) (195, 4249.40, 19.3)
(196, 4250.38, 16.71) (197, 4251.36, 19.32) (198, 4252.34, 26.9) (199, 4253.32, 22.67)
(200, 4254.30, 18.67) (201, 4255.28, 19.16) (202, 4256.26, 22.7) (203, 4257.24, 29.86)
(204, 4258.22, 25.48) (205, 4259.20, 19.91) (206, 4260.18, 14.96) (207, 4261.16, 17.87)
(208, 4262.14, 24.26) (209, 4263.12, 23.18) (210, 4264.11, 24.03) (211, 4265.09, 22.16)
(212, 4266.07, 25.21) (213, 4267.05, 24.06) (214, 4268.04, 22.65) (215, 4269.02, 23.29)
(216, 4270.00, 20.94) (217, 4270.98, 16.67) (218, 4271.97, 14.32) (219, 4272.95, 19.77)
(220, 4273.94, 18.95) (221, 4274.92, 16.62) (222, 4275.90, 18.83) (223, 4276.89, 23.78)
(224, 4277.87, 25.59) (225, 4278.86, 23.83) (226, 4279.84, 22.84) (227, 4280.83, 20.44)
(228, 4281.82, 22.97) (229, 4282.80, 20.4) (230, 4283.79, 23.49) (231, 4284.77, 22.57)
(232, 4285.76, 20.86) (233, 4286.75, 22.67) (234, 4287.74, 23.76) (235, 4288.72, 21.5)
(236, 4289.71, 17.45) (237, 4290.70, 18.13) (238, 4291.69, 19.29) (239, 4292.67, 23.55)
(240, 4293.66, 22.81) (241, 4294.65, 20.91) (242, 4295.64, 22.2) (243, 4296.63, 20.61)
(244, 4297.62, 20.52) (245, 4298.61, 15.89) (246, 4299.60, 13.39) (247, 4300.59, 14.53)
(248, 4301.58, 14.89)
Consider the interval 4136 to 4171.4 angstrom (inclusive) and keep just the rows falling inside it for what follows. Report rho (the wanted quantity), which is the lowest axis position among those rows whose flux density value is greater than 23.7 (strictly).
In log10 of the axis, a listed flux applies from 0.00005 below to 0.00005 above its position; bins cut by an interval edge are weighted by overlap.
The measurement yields 4136.45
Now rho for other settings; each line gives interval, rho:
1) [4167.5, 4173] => 4168.00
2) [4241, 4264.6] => 4241.58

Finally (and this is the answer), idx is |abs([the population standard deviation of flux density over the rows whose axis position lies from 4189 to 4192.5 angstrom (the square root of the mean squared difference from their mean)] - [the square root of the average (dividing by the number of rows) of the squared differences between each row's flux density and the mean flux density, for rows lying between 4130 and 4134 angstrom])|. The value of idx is 1.4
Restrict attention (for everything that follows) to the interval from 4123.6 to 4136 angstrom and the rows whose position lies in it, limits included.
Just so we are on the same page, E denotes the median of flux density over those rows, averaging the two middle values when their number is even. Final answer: 24.1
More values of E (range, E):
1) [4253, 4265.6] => 22.7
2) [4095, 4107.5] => 20.4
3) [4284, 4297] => 21.5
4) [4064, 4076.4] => 22.0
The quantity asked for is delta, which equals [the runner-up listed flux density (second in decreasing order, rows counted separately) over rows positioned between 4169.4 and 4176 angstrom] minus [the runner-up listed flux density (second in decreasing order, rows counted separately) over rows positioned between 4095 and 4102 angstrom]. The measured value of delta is 1.2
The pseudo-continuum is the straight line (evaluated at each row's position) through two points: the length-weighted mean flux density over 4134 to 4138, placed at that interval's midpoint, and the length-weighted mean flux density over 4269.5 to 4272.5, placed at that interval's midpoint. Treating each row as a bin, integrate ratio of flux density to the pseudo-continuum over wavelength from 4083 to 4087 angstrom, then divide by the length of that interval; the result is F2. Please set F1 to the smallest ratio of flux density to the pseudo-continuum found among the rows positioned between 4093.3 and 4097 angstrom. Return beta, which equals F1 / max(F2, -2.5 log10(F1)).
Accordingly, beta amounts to 0.86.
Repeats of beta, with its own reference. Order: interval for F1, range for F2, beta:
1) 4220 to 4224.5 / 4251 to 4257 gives 0.89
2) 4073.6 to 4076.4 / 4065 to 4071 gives 0.90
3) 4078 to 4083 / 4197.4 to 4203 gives 0.84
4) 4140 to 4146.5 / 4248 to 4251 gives 0.66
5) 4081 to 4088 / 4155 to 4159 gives 0.79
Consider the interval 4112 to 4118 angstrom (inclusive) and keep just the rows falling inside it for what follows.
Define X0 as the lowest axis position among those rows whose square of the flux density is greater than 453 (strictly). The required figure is 4112.71 angstrom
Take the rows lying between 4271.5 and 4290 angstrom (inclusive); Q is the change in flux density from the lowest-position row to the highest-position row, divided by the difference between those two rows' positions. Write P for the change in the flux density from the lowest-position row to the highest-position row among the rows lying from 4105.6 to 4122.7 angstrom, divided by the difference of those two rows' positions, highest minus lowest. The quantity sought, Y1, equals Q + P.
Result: 0.4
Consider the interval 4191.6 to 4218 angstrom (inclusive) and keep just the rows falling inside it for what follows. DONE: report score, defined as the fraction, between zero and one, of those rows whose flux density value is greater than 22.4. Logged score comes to 0.67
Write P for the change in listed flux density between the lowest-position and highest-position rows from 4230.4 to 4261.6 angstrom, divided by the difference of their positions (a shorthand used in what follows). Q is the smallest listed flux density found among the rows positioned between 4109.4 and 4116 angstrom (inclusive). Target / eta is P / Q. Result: -0.013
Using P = -0.3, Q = 21.54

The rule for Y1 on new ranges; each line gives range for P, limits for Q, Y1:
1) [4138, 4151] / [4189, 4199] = -0.3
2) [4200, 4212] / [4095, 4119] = 0.4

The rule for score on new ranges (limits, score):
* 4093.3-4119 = 0.52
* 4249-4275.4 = 0.44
